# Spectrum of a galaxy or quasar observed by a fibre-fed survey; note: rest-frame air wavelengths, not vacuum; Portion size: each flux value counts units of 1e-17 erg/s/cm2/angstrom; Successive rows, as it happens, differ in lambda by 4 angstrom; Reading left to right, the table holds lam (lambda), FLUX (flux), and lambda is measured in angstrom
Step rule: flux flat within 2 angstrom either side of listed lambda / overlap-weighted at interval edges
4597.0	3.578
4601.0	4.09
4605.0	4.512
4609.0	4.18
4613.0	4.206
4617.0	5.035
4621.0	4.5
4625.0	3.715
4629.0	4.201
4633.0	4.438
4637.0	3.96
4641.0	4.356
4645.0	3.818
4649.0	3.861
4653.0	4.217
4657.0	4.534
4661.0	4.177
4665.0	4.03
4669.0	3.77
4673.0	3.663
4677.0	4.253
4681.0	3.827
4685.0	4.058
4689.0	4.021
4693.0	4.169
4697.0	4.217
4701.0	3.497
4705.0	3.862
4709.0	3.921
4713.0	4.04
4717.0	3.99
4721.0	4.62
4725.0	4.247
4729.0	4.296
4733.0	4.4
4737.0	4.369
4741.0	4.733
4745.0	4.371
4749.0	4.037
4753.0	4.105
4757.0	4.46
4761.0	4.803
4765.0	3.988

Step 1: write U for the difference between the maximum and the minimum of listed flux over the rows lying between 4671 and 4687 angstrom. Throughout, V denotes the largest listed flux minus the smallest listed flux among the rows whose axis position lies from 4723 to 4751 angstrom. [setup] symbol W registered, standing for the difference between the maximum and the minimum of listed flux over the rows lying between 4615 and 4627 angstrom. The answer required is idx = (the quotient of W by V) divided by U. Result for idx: 3.2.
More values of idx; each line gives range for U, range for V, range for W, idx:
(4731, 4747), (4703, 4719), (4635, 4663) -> 11.1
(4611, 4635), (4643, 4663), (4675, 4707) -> 0.8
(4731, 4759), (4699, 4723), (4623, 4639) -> 0.9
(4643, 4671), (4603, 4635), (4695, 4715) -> 0.7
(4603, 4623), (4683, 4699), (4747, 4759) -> 2.5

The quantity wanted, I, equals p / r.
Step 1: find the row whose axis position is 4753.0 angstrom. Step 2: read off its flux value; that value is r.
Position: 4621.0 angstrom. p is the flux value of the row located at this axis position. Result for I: 1.10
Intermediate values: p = 4.5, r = 4.105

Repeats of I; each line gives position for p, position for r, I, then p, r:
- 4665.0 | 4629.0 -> 0.96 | 4.03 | 4.201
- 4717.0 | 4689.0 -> 0.99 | 3.99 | 4.021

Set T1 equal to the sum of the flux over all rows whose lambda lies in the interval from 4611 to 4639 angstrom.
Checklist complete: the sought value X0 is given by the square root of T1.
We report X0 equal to 5.5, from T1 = 30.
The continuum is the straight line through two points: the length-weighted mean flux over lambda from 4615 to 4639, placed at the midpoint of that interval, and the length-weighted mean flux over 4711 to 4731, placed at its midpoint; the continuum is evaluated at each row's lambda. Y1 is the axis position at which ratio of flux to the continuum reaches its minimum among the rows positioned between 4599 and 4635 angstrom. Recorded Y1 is 4625.0 angstrom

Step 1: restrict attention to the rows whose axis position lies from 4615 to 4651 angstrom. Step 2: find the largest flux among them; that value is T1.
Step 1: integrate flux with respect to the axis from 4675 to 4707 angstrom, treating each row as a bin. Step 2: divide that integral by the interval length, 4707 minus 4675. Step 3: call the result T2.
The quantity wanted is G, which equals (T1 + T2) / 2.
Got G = 4.51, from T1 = 5.035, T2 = 4.0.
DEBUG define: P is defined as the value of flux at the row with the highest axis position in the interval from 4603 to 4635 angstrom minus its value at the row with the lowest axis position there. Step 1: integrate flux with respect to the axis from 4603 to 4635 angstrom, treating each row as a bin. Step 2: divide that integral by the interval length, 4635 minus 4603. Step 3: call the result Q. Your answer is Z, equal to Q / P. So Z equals -59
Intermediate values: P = -0.1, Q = 4.35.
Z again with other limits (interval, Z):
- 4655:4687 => -8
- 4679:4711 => 42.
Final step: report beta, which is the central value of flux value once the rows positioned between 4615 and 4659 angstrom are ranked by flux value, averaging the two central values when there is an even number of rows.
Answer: 4.22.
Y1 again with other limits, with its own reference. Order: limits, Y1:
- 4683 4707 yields 4701.0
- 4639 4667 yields 4645.0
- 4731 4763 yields 4749.0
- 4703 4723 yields 4705.0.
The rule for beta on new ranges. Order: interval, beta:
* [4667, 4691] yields 3.92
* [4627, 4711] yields 4.03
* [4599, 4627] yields 4.21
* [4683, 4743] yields 4.17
